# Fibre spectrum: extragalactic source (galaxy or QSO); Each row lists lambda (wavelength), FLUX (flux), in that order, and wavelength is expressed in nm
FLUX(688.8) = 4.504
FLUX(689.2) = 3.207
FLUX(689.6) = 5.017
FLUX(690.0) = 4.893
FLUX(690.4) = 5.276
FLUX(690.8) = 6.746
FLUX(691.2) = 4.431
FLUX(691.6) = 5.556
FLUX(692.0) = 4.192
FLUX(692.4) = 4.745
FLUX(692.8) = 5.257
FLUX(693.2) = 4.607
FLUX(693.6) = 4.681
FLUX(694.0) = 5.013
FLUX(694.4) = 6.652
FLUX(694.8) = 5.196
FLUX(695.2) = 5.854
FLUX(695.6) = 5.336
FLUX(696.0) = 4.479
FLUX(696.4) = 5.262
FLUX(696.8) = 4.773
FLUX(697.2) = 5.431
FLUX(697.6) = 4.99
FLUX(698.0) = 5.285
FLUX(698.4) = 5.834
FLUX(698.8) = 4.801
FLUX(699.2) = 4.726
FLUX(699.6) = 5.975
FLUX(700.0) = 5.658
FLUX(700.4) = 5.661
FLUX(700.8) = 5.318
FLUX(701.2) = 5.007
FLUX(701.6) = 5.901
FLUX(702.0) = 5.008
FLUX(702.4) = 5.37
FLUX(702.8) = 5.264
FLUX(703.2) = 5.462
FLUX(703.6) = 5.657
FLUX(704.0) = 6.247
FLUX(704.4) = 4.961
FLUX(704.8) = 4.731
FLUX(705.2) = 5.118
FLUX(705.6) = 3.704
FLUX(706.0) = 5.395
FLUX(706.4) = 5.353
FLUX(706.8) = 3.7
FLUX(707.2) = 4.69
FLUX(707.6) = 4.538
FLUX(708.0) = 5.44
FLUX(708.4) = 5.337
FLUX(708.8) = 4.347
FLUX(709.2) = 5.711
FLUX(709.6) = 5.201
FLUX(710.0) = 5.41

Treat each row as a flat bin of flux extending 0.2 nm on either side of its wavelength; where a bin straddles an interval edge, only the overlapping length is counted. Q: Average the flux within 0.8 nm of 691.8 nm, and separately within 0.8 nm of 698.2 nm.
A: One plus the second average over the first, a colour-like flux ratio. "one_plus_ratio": 2.10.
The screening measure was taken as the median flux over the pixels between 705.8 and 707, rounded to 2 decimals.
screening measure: 5.35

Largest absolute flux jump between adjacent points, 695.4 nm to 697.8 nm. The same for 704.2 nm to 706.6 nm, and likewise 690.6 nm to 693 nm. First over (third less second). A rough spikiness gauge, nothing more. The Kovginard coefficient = 1.4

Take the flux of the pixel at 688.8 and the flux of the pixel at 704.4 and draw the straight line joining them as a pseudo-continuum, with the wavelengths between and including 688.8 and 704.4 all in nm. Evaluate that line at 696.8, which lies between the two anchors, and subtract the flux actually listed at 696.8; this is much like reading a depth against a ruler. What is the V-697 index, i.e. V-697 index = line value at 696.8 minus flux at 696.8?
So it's -0.03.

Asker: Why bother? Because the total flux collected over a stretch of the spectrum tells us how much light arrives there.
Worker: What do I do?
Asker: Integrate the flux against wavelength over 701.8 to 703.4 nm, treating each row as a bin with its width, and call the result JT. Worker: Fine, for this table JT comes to 8.4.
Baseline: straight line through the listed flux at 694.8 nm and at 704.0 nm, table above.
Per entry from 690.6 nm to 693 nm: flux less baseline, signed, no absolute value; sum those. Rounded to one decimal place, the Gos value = 1.8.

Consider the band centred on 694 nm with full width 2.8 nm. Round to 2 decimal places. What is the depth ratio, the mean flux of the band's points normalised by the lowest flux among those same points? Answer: 1.16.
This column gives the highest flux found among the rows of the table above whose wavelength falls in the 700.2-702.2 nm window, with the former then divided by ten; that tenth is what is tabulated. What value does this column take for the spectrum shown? 0.59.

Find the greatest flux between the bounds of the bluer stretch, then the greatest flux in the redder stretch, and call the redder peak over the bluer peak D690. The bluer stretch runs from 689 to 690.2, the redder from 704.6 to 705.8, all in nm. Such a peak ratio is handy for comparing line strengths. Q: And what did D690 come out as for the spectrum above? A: 1.02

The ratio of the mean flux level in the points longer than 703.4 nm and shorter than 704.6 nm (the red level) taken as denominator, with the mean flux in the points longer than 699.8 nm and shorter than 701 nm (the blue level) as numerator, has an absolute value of 0.99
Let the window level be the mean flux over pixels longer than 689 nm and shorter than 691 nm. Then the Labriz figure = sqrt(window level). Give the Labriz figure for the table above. 2.24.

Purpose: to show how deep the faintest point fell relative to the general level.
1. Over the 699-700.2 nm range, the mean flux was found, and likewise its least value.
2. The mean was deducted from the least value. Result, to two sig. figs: -0.73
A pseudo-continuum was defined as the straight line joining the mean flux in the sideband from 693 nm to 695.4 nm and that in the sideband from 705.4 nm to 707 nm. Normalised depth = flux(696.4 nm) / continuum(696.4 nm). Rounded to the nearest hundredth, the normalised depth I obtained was 1.01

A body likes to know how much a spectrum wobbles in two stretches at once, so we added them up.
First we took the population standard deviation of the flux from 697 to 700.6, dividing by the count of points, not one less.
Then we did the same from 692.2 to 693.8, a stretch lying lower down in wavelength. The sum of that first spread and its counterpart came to 0.68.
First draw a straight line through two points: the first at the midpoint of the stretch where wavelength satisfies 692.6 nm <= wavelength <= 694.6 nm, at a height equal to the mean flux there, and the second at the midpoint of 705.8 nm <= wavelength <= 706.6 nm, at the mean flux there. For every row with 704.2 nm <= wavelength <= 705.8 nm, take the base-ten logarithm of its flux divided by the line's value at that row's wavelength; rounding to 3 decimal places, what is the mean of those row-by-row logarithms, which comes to -0.067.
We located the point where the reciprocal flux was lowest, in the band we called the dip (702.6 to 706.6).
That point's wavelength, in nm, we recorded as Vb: 704.0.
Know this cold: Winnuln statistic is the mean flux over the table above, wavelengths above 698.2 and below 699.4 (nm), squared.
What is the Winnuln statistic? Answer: 26.2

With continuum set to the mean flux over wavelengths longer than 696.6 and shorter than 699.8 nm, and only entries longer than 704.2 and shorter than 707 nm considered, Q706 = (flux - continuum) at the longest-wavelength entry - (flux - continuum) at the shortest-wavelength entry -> -1.26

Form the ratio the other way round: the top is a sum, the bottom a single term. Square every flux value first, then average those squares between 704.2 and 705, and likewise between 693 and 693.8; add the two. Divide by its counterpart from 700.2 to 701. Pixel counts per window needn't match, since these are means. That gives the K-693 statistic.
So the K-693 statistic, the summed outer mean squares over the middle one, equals 1.5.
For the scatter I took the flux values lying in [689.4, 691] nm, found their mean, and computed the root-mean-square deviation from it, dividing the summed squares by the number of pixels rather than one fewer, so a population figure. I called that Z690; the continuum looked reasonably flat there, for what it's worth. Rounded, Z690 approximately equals 0.74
